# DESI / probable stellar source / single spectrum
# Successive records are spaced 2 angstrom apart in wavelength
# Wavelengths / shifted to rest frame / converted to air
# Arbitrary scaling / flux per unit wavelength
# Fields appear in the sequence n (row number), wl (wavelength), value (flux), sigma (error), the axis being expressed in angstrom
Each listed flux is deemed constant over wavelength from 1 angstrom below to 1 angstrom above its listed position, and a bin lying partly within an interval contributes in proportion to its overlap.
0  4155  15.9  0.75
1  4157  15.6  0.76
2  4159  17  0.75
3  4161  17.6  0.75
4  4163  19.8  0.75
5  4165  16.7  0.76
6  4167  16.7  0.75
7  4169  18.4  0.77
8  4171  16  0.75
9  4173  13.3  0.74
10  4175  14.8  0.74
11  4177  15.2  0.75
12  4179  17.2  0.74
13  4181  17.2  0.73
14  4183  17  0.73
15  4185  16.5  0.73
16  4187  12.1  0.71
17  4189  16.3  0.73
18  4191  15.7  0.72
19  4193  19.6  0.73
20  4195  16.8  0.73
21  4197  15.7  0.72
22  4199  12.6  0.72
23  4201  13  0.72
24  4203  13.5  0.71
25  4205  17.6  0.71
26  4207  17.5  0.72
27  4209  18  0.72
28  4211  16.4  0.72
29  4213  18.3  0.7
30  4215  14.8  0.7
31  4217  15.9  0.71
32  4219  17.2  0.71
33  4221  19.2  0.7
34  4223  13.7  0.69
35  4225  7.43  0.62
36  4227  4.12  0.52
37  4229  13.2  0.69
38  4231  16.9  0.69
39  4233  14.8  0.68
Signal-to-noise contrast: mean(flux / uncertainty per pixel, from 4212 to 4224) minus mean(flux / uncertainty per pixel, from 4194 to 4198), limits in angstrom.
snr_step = 1.1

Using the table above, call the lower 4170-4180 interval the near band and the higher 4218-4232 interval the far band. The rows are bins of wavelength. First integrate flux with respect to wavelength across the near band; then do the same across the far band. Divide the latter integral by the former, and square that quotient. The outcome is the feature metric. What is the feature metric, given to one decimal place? 1.4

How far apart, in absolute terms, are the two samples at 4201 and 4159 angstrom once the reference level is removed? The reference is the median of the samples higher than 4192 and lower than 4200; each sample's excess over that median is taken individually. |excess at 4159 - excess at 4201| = 4.0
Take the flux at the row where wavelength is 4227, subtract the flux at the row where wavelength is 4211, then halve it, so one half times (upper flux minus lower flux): -6.1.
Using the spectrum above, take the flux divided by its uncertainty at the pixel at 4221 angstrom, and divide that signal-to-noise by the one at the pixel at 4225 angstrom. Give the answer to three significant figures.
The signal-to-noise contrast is 2.29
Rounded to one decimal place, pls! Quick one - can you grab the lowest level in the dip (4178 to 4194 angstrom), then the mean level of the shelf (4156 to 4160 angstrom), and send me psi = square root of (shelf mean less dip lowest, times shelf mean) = 8.3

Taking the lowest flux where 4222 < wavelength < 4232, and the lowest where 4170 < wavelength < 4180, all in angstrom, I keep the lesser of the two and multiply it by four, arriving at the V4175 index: 16.5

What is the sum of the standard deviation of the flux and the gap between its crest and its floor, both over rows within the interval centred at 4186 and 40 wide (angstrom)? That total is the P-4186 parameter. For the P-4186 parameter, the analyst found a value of 9.5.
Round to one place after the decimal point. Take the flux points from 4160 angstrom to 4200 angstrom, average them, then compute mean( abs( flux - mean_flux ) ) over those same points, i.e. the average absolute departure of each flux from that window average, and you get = 1.5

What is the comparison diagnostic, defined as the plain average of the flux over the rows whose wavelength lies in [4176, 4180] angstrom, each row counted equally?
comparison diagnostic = 16.2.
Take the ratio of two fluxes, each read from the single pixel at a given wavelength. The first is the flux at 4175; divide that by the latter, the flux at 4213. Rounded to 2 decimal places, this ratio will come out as 0.81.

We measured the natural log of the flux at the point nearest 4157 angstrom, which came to 2.75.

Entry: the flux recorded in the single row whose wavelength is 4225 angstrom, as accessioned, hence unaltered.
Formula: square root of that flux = 2.73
